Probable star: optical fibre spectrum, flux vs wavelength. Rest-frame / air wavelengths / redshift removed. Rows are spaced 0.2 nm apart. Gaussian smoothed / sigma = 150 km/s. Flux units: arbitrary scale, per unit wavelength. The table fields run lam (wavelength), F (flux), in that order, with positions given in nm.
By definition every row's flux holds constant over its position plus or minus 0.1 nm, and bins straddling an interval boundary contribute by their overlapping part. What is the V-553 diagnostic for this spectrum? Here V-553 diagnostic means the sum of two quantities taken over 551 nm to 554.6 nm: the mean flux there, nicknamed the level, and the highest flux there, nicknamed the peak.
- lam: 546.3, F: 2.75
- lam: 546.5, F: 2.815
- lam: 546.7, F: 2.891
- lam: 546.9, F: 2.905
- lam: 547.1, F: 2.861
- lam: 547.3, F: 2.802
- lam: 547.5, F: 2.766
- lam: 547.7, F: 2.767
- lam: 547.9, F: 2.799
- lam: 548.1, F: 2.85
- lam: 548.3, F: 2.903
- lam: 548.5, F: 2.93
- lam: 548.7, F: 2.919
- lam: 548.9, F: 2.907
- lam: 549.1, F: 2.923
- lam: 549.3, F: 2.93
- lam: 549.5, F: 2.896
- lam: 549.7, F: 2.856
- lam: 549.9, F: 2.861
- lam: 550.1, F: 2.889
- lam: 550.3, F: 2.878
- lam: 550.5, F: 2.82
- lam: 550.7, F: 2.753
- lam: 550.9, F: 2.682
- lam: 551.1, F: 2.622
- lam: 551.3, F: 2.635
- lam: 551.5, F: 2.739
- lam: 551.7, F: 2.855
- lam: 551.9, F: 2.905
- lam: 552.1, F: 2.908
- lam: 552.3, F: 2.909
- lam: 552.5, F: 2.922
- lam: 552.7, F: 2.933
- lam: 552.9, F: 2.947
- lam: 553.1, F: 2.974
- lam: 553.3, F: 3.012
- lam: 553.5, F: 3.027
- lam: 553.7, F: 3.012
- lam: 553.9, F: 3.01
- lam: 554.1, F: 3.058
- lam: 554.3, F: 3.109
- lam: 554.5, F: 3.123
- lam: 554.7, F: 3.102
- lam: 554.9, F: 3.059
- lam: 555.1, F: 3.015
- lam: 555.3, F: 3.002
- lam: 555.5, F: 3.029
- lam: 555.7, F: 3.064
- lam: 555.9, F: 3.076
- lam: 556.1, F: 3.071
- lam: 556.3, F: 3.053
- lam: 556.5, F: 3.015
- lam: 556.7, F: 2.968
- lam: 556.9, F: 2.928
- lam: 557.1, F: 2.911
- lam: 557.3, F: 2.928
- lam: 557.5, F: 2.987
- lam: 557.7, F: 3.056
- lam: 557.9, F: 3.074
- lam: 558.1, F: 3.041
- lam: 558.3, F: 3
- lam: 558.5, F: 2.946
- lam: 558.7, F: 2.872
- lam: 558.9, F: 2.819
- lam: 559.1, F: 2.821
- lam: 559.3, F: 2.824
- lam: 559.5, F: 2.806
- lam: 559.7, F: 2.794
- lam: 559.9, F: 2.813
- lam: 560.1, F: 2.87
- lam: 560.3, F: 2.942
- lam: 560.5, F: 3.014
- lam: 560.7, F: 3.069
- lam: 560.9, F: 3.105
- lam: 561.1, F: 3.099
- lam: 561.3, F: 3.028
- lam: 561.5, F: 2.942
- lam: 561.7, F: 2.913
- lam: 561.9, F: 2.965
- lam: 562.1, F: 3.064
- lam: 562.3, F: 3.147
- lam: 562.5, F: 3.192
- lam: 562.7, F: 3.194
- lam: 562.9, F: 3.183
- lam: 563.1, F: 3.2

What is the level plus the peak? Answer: 6.05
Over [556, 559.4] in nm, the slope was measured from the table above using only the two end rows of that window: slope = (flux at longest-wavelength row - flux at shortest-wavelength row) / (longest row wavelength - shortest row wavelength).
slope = -0.077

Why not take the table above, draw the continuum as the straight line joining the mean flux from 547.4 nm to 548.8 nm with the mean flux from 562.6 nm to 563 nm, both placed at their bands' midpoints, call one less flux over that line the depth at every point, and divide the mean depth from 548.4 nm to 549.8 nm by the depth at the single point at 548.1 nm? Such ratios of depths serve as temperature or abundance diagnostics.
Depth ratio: 16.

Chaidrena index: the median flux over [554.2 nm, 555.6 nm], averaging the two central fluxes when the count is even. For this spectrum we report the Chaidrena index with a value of 3.06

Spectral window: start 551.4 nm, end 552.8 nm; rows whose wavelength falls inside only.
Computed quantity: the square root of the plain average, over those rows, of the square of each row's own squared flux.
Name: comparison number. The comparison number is 8.31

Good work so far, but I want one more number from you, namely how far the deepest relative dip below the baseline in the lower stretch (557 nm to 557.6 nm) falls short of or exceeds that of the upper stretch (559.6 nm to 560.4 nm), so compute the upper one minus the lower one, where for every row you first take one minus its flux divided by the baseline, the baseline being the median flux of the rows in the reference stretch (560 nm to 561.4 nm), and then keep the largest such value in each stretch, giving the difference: 0.04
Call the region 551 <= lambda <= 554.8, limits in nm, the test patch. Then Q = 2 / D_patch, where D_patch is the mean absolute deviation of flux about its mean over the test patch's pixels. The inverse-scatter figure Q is 19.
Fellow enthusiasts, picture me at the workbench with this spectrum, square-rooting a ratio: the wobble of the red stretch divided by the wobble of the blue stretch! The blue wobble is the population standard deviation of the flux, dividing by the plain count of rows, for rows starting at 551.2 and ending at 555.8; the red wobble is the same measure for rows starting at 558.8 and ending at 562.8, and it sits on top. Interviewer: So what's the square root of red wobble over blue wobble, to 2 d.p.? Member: 1.08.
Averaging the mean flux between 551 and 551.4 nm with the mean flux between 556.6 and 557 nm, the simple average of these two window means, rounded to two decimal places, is 2.79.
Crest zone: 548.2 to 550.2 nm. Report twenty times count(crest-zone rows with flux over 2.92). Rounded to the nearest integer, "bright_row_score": 60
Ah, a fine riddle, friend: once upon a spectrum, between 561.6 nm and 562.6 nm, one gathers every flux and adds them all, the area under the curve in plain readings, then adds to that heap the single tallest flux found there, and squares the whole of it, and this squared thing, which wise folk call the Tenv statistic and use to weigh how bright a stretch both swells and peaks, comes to 341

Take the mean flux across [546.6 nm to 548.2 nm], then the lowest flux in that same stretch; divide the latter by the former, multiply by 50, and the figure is 48.9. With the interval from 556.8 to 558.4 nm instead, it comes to 48.7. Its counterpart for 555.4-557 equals 48.4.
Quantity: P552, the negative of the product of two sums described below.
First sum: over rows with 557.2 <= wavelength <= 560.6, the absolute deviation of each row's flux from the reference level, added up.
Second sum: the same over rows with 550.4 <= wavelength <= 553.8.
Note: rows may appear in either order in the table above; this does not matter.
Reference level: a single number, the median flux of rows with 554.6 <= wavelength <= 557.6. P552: -5.0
